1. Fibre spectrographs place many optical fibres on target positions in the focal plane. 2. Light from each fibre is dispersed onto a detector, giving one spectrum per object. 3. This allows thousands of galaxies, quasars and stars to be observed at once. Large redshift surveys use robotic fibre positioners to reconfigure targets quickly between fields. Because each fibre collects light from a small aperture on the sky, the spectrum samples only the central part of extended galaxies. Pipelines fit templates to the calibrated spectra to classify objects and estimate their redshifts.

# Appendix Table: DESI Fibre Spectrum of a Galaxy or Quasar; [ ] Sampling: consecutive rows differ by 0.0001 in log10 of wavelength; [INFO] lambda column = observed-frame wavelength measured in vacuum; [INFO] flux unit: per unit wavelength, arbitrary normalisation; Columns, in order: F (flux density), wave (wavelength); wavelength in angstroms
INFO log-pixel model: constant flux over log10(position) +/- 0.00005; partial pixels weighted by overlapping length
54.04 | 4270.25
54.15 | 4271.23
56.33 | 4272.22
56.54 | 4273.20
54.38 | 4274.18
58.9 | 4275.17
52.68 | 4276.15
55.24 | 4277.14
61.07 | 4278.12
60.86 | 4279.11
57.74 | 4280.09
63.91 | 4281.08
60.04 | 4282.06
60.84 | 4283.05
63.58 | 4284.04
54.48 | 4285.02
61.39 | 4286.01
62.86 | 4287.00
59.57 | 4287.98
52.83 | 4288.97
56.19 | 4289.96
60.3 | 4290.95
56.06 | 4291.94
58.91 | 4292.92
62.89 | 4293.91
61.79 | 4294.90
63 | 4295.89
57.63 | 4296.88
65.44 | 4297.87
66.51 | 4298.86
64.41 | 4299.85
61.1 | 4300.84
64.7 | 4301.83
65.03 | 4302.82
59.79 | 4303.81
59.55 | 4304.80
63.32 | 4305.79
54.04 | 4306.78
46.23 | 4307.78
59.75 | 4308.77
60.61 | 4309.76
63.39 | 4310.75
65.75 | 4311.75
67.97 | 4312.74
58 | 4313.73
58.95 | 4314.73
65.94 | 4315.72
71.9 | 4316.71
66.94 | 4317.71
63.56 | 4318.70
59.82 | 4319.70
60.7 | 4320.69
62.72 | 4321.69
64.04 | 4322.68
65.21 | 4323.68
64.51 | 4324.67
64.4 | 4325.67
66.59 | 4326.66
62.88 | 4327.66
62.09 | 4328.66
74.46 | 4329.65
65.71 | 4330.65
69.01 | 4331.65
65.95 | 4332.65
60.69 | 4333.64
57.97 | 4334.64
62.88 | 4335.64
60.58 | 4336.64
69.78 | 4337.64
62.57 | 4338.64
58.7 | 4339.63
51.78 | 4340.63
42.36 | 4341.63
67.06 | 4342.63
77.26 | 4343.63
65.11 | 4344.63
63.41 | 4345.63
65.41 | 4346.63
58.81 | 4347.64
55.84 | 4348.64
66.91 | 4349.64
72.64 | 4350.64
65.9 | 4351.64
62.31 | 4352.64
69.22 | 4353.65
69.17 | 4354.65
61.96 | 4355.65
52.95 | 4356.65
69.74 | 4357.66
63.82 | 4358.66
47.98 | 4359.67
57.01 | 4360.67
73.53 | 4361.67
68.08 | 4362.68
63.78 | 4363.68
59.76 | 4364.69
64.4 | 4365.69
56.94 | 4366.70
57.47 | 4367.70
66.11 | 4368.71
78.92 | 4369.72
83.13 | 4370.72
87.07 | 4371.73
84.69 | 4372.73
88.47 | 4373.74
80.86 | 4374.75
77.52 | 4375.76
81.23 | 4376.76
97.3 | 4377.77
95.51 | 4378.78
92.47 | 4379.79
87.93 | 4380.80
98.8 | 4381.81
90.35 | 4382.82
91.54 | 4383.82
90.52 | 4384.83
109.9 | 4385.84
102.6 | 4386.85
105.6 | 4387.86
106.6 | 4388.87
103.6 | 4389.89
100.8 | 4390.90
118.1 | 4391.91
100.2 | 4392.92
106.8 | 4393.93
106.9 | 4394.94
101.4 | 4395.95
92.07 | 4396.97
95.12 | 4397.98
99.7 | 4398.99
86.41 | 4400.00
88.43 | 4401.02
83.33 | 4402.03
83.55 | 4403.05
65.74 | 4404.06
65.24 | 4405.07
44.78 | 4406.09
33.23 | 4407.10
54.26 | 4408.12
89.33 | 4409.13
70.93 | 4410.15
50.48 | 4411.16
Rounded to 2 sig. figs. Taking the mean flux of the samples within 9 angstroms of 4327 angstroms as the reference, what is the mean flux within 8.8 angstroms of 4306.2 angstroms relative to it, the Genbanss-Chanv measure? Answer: 0.96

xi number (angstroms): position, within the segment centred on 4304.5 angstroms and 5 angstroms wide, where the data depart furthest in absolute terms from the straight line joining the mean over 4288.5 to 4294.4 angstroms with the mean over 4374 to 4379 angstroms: 4306.78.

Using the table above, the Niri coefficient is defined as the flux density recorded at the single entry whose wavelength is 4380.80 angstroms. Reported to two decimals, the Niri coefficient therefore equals 87.93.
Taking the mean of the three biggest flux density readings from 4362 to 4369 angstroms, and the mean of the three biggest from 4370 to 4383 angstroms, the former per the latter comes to 0.68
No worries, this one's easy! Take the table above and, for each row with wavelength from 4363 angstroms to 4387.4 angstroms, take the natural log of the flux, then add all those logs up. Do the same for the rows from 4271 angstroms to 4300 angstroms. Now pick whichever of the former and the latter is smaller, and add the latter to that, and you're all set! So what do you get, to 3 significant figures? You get 228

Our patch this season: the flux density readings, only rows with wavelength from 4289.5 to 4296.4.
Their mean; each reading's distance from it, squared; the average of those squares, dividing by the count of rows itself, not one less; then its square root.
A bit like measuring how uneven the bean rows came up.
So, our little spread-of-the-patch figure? 2.7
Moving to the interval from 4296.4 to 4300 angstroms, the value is 3.5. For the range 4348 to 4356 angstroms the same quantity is 5.0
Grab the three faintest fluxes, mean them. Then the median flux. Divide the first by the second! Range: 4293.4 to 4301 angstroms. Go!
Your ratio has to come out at 0.96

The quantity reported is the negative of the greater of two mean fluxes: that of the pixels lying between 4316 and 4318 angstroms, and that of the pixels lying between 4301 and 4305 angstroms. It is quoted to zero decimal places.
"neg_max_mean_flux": -69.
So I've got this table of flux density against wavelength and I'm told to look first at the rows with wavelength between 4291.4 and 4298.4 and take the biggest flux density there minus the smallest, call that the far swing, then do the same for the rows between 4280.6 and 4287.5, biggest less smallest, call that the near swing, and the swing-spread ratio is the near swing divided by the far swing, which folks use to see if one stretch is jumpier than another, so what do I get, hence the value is 1.0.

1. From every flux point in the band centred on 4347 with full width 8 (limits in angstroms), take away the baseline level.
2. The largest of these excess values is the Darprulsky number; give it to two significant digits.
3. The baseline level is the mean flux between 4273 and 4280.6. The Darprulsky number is 20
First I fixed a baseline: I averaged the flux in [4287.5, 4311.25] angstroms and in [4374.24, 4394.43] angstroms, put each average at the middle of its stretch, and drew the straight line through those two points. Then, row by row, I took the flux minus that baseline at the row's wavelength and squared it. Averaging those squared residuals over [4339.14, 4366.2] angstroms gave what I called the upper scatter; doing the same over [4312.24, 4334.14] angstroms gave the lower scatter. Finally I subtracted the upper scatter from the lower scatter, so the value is -429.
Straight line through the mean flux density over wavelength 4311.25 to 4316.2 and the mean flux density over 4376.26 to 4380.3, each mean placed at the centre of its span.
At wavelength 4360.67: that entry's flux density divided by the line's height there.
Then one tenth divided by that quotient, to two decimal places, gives 0.15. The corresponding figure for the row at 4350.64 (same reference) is 0.11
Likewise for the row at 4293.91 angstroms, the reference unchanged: 0.09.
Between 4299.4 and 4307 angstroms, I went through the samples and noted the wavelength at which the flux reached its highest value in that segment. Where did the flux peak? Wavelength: 4302.82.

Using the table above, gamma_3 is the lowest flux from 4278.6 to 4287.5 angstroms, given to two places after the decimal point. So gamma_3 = 54.48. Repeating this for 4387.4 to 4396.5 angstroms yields 100.20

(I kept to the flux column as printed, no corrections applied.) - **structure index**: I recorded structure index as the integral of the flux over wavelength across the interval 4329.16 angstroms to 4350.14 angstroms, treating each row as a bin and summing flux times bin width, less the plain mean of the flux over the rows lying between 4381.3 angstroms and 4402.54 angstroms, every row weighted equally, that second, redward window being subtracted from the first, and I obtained 1222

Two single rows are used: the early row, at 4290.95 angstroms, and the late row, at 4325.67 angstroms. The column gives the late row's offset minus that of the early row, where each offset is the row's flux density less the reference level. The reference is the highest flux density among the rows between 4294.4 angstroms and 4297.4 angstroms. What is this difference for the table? 4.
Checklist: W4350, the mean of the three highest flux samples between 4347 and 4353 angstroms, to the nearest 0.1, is 68.5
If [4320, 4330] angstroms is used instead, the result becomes 68.8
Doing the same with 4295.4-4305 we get 65.7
